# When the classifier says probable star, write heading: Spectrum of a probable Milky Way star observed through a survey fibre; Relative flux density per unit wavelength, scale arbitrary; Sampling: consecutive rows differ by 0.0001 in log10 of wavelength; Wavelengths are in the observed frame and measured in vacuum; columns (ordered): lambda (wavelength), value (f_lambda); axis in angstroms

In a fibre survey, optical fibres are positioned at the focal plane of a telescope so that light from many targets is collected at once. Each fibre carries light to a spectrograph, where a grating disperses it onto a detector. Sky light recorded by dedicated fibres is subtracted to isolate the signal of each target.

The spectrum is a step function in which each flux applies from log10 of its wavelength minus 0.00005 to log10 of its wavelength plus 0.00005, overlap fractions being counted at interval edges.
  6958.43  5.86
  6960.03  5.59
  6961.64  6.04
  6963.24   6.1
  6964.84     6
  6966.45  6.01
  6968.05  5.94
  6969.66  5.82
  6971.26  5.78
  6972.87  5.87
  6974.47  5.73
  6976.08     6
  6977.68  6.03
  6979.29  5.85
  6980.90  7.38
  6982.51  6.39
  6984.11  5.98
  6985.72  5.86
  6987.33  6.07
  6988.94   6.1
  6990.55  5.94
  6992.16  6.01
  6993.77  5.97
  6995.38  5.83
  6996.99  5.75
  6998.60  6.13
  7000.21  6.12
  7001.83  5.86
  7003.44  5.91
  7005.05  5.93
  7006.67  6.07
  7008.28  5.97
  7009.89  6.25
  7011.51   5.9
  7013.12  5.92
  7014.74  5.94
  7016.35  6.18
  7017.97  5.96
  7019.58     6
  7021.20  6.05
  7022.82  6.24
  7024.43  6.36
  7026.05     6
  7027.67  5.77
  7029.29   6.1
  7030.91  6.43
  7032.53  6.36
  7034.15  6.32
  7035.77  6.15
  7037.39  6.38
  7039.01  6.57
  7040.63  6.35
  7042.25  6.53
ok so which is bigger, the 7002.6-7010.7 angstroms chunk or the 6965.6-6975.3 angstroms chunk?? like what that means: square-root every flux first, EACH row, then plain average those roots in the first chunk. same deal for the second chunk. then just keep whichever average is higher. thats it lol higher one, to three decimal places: 2.455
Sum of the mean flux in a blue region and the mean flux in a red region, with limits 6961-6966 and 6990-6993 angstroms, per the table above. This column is 12.0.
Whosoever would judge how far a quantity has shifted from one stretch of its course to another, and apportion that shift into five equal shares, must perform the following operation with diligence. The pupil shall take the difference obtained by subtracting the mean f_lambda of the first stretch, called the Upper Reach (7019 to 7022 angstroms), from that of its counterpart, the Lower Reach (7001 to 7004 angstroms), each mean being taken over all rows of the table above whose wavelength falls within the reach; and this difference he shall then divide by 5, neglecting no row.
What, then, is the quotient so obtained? -0.03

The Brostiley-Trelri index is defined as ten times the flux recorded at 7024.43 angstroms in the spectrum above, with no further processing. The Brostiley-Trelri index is 63.6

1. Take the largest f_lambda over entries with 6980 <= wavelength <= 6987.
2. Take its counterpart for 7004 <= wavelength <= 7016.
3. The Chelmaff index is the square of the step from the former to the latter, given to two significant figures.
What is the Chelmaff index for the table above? 1.3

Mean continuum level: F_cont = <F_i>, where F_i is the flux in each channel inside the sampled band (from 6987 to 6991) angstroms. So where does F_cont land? 6.04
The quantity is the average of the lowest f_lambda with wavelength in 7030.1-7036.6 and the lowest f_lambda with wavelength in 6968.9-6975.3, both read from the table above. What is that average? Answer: 5.94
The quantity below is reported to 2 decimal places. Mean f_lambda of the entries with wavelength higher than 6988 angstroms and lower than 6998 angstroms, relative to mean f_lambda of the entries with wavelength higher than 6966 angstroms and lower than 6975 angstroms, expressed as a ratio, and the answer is 1.01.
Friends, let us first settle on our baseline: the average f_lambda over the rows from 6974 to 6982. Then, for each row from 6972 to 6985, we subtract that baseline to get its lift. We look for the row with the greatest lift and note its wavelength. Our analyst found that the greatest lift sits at 6980.90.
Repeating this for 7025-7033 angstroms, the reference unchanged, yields 7030.91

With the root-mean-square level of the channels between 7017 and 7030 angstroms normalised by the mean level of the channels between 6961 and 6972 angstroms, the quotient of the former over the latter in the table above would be 1.02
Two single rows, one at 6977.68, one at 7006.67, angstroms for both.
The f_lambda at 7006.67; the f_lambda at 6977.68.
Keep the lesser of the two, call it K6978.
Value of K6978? 6.03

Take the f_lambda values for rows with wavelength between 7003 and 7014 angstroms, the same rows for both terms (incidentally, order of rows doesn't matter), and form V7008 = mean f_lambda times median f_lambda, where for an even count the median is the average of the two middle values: 35.5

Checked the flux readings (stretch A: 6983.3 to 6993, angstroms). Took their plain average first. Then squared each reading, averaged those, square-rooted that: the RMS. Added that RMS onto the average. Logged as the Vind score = 12.0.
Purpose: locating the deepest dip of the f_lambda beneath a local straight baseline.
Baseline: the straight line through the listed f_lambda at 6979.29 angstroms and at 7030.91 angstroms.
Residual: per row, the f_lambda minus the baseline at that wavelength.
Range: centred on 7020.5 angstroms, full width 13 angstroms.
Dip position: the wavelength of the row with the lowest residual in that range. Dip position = 7026.05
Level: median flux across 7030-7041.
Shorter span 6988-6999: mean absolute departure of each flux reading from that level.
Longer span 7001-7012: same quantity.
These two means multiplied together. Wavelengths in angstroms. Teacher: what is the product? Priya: 0.150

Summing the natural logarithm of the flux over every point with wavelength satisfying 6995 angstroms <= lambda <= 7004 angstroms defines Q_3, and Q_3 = 10.7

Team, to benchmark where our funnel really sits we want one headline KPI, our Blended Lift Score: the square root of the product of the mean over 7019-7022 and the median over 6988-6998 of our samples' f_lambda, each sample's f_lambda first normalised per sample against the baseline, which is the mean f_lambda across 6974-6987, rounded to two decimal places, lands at 0.97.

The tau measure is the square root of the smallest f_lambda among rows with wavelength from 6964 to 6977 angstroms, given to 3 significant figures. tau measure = 2.39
